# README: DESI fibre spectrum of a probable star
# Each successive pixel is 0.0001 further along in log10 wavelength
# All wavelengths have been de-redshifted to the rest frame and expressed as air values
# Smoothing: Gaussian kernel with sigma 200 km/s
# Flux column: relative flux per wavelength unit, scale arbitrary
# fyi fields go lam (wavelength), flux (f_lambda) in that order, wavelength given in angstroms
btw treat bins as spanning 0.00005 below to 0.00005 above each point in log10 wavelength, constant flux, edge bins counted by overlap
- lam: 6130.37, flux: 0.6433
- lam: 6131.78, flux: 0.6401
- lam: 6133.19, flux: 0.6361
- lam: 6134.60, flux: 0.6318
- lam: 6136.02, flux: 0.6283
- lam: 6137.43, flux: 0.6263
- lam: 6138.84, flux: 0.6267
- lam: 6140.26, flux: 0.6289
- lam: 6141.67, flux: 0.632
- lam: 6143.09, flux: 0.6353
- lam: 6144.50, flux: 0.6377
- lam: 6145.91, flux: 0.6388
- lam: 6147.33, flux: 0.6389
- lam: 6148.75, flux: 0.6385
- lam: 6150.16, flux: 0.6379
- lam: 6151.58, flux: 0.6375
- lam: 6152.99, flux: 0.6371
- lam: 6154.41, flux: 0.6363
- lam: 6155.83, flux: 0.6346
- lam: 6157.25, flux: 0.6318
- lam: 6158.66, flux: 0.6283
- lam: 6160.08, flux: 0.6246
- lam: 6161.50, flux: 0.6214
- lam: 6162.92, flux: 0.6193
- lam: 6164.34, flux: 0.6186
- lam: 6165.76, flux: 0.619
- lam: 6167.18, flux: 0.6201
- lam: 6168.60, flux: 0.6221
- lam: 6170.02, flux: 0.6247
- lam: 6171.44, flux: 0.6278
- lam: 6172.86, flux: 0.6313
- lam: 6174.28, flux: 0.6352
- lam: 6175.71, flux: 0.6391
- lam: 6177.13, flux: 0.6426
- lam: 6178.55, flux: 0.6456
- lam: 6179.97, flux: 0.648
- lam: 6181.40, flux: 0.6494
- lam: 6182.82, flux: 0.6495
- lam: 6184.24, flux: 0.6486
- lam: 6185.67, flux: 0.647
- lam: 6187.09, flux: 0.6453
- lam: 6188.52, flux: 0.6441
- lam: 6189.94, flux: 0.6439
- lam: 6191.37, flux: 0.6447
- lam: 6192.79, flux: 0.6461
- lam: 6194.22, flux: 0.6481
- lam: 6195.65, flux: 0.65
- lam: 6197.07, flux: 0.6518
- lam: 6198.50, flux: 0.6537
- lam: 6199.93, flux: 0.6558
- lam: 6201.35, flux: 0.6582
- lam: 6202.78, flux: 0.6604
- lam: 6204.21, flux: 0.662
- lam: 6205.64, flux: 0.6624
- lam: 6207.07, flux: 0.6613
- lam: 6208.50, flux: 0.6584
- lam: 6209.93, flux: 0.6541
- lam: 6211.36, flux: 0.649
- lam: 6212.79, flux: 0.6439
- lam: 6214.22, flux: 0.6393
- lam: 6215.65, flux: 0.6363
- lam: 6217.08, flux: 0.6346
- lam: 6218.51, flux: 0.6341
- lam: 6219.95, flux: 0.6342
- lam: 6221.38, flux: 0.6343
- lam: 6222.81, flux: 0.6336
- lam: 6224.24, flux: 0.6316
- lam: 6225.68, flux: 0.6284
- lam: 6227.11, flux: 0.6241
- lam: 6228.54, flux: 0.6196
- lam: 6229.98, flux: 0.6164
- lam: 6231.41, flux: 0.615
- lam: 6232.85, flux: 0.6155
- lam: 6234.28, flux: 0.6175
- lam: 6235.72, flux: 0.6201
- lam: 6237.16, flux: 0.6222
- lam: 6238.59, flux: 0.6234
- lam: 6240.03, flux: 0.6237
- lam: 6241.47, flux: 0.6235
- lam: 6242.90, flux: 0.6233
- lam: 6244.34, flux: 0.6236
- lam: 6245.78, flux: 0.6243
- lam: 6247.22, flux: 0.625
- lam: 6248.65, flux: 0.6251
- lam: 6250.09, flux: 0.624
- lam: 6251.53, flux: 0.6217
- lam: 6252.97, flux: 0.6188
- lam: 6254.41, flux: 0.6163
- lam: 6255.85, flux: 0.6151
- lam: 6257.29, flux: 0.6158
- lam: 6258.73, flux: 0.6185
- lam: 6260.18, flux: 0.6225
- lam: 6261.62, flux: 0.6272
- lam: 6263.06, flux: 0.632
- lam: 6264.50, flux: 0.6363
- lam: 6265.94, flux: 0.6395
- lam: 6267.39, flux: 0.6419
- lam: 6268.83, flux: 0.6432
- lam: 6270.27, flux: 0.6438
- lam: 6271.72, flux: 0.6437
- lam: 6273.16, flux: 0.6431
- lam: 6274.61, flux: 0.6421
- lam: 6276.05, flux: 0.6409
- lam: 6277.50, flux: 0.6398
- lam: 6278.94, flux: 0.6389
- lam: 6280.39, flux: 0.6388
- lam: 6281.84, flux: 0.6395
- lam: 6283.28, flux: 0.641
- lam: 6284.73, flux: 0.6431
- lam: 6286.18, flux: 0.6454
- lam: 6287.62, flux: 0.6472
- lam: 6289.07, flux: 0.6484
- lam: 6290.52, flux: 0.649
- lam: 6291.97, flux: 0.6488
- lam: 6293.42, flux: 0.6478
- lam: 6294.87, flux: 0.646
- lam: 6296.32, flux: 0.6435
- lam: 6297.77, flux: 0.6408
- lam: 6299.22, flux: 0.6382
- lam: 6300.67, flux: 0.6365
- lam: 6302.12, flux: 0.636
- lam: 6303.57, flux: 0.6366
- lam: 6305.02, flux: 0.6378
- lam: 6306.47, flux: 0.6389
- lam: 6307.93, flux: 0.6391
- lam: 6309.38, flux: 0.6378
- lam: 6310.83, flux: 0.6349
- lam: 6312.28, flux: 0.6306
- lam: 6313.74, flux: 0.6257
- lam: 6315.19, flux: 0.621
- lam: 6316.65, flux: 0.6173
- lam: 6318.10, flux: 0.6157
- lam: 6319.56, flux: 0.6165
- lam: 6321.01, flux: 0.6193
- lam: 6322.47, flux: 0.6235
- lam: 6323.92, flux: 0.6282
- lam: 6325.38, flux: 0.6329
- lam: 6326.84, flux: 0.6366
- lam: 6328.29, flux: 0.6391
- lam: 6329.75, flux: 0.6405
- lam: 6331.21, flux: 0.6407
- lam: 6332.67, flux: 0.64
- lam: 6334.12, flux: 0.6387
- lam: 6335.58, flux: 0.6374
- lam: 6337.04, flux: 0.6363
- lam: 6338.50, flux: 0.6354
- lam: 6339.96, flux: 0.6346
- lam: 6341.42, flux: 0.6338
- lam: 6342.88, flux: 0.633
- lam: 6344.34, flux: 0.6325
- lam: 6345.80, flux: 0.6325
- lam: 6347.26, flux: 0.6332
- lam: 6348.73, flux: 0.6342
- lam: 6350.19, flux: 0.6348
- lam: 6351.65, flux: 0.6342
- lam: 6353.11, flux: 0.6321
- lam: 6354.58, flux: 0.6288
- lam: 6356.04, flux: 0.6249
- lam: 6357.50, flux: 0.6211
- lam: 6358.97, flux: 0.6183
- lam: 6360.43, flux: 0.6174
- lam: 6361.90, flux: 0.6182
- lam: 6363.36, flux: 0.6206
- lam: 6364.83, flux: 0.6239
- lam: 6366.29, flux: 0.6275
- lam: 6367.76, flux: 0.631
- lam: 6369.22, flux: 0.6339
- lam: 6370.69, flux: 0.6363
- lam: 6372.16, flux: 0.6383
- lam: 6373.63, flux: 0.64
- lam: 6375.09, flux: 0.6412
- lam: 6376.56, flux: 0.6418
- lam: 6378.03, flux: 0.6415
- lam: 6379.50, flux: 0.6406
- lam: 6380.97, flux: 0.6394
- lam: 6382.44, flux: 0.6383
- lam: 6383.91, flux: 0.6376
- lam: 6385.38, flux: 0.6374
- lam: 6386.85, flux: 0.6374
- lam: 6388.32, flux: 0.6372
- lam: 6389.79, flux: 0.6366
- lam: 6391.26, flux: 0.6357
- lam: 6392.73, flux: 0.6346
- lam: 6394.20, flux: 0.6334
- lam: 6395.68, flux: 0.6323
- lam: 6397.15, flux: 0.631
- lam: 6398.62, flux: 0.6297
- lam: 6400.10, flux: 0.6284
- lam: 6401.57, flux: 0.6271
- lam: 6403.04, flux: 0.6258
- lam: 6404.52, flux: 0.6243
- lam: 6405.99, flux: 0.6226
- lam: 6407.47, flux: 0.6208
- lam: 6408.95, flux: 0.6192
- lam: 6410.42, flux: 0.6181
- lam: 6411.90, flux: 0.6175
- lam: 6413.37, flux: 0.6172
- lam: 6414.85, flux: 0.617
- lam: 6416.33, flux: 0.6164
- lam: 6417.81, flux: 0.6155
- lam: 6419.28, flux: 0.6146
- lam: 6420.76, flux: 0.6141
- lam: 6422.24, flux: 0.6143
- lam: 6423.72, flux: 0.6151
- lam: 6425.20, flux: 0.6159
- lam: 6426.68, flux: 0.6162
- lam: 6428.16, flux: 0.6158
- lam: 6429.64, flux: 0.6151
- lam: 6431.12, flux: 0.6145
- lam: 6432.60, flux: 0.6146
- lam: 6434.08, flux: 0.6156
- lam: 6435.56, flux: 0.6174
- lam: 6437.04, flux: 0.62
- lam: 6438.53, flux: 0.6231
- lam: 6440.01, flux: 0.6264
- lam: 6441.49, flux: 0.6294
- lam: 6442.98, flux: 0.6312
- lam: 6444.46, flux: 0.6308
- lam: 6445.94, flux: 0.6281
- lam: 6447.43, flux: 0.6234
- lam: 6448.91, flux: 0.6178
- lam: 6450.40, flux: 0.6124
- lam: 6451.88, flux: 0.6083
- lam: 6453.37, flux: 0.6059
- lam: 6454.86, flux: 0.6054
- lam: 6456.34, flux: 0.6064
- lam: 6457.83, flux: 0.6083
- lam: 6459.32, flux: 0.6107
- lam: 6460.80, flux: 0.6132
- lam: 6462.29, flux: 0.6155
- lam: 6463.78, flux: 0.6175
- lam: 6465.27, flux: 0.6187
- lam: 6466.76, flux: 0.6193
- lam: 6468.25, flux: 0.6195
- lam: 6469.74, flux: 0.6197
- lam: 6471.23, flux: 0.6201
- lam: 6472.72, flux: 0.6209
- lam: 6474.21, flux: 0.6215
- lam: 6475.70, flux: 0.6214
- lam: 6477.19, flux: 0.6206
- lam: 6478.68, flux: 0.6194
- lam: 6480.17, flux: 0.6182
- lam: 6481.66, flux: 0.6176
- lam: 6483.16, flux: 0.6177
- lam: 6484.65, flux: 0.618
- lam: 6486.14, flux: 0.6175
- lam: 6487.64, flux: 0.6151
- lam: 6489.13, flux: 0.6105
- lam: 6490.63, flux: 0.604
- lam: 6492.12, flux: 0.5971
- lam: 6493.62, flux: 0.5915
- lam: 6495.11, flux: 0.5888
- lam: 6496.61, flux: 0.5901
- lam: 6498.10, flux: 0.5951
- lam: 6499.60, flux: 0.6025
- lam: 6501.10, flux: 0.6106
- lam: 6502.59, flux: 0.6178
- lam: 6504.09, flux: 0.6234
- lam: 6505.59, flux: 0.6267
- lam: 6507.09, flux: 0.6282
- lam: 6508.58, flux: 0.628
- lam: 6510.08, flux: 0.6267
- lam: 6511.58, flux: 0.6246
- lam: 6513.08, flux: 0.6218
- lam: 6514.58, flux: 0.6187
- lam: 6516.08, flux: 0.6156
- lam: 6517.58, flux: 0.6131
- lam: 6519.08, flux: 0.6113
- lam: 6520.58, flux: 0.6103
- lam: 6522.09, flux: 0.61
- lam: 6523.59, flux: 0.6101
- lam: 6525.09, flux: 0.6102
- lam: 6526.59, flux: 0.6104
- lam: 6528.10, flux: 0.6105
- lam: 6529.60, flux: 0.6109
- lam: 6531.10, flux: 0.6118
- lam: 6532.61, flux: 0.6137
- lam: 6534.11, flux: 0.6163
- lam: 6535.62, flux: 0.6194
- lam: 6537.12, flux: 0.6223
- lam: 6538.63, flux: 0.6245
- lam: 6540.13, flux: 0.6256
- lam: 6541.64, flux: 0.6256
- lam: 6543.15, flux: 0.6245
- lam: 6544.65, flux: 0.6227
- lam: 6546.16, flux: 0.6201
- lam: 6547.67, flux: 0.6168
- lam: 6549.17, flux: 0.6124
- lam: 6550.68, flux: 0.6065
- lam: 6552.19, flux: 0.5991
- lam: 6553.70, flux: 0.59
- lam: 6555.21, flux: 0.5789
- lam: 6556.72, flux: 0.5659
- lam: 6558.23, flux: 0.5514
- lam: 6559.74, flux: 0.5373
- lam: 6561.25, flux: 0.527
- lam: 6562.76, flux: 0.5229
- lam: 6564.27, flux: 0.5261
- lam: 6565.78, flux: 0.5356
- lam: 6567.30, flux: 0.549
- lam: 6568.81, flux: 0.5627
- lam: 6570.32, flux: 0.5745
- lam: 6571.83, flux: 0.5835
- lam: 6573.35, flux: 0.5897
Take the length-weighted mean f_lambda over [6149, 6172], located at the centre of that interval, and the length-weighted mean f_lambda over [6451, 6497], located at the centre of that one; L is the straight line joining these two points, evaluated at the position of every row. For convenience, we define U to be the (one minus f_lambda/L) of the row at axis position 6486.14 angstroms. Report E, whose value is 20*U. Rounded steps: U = -0.009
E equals -0.19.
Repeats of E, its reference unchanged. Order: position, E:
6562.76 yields 2.80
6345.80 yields -0.45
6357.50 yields -0.10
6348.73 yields -0.51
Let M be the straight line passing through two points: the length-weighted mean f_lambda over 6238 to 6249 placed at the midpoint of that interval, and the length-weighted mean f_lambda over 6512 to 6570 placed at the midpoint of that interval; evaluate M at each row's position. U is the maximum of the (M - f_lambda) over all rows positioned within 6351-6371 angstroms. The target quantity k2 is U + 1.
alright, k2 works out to 1.00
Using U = -0.0042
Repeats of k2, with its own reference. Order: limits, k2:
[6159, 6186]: 1.01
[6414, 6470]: 1.00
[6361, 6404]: 0.99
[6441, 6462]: 1.00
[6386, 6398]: 0.98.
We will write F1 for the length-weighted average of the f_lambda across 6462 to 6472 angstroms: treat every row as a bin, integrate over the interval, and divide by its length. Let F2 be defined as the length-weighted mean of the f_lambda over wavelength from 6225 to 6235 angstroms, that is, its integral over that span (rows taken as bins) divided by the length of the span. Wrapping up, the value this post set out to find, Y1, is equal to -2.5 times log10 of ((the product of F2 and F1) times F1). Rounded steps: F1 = 0.618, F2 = 0.620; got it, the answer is 1.56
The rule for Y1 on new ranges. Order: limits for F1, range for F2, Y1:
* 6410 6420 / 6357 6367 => 1.57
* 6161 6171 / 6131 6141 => 1.53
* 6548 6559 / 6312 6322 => 1.67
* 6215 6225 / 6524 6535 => 1.52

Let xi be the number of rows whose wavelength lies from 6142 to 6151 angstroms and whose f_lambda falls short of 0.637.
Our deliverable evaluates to 1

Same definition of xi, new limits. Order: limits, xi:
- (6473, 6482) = 6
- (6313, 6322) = 6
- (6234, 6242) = 6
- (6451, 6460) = 6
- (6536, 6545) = 6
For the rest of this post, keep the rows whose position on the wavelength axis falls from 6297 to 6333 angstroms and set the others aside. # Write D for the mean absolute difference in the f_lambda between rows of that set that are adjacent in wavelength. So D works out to 0.0024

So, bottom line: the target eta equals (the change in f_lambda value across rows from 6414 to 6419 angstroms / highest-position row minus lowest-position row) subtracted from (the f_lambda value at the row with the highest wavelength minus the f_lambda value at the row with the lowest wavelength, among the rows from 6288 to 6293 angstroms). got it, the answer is 0.002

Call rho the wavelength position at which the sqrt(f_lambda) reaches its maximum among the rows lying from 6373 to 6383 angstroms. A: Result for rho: 6376.56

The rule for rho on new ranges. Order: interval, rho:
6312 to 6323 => 6312.28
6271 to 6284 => 6271.72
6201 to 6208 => 6205.64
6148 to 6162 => 6148.75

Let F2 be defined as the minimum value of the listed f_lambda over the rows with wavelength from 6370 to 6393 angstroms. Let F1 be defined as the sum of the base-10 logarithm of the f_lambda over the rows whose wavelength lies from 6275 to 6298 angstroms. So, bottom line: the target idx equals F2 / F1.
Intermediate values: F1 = -3.06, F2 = 0.6346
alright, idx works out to -0.207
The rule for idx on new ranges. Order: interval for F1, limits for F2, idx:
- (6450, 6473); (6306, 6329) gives -0.182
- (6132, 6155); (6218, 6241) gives -0.194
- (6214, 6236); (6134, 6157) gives -0.193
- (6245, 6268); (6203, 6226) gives -0.193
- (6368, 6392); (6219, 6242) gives -0.197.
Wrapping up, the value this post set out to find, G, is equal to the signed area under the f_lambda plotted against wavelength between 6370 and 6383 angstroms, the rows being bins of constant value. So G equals 8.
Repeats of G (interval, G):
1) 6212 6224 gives 8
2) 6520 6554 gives 21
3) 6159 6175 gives 10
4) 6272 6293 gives 14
